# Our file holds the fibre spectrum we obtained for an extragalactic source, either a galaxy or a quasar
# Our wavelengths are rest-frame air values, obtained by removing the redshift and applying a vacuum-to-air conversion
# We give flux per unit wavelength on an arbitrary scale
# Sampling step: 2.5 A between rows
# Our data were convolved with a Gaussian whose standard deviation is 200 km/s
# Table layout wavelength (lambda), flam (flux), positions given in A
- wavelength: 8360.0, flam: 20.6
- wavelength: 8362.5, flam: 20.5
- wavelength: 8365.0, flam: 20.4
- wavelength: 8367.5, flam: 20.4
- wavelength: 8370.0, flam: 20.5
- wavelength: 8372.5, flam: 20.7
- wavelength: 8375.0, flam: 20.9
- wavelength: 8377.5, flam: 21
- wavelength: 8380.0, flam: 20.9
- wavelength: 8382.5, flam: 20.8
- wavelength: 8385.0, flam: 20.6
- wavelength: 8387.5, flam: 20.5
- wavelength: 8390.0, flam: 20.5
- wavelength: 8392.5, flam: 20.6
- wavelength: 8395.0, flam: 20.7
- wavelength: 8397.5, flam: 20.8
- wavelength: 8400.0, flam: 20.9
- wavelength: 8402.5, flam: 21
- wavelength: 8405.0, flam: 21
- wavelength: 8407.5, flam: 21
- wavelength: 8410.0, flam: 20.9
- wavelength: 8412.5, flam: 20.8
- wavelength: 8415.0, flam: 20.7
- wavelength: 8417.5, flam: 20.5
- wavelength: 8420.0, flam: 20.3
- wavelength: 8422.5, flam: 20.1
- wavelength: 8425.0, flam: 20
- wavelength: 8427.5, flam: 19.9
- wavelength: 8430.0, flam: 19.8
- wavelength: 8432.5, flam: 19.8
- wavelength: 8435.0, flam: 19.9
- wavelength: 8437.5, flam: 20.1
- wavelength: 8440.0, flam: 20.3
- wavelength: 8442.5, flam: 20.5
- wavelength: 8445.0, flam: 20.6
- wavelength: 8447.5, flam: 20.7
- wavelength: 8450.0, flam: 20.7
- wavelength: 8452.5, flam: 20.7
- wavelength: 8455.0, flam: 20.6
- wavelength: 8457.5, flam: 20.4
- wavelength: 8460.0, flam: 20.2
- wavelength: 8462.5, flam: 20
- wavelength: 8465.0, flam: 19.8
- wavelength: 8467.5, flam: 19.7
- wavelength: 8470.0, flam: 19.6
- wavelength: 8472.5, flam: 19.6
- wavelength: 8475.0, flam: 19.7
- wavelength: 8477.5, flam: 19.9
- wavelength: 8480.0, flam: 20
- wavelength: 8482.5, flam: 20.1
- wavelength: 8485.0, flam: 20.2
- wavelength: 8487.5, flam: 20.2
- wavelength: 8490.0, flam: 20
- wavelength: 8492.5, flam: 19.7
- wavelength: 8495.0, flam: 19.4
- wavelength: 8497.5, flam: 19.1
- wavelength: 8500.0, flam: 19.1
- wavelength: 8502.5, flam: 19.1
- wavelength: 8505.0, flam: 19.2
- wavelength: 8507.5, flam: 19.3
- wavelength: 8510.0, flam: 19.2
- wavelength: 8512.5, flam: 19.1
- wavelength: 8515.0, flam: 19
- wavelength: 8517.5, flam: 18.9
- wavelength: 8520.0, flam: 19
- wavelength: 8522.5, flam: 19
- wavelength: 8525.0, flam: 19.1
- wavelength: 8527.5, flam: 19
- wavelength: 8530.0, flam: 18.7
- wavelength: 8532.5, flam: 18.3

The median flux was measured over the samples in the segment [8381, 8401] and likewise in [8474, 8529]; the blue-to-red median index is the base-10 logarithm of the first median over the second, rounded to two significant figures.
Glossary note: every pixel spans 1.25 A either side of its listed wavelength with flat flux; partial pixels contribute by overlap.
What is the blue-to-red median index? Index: 0.032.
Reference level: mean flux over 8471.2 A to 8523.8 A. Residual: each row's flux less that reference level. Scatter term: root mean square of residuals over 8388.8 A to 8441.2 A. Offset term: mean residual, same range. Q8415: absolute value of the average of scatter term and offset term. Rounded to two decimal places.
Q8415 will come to 1.03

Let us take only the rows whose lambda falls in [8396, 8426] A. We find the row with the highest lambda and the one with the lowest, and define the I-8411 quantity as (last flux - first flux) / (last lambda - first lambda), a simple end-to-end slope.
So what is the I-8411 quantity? -0.029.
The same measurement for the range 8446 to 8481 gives -0.022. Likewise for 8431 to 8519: -0.011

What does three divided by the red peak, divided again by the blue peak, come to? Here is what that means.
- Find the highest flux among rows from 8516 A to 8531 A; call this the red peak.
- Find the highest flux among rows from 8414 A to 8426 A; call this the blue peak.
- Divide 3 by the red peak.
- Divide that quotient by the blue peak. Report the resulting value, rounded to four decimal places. 0.0076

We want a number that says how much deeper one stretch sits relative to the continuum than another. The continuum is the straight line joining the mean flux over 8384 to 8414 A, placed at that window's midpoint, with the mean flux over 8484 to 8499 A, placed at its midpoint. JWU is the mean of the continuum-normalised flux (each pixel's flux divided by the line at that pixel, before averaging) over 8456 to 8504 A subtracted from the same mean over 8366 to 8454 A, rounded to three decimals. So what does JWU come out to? 0.000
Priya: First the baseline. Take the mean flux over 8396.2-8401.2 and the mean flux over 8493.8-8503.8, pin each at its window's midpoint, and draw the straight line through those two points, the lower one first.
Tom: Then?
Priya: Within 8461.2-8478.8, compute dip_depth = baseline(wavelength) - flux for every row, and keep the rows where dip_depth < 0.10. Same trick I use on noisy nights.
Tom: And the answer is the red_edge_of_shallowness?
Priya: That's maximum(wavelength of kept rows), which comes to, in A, 8477.5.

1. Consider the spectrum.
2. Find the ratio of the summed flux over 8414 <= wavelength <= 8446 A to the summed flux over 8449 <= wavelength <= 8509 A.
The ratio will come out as 0.6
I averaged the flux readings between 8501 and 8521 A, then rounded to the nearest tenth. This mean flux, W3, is 19.1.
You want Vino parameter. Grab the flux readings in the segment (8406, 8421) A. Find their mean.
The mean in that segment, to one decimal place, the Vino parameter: 20.7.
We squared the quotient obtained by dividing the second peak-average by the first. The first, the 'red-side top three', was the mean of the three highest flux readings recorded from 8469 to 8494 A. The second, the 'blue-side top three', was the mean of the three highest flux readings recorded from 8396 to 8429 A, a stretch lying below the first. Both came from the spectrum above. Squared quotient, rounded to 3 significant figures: 1.08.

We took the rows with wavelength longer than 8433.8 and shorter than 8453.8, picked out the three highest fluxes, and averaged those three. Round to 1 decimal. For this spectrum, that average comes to 20.7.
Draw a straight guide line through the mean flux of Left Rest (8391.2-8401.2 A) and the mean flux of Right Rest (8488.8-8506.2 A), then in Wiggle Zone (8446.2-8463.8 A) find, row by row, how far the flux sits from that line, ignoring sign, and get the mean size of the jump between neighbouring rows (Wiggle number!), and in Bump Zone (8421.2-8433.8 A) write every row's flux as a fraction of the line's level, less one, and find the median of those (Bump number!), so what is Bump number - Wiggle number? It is -0.126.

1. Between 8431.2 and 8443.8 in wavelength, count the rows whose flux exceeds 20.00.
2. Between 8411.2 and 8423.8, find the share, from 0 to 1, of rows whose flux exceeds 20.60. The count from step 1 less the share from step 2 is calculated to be 2.6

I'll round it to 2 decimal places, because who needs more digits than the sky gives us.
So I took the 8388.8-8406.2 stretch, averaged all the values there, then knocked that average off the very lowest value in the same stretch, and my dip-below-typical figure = -0.29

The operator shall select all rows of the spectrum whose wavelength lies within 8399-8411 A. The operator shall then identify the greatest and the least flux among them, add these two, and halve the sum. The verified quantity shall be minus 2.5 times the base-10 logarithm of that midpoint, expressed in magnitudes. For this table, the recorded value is -3.30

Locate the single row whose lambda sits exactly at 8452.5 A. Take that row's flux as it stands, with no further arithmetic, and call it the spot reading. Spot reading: 20.7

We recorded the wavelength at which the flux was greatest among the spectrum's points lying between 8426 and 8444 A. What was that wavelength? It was 8442.5 A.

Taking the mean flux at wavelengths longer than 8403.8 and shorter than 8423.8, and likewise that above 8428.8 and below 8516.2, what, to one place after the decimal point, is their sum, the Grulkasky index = 40.5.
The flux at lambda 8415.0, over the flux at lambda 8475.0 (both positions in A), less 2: -0.95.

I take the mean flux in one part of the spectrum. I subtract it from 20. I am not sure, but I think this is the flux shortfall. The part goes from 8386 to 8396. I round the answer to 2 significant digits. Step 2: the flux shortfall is -0.57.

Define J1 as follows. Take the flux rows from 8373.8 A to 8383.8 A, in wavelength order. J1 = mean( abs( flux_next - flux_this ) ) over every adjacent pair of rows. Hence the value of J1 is 0.10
